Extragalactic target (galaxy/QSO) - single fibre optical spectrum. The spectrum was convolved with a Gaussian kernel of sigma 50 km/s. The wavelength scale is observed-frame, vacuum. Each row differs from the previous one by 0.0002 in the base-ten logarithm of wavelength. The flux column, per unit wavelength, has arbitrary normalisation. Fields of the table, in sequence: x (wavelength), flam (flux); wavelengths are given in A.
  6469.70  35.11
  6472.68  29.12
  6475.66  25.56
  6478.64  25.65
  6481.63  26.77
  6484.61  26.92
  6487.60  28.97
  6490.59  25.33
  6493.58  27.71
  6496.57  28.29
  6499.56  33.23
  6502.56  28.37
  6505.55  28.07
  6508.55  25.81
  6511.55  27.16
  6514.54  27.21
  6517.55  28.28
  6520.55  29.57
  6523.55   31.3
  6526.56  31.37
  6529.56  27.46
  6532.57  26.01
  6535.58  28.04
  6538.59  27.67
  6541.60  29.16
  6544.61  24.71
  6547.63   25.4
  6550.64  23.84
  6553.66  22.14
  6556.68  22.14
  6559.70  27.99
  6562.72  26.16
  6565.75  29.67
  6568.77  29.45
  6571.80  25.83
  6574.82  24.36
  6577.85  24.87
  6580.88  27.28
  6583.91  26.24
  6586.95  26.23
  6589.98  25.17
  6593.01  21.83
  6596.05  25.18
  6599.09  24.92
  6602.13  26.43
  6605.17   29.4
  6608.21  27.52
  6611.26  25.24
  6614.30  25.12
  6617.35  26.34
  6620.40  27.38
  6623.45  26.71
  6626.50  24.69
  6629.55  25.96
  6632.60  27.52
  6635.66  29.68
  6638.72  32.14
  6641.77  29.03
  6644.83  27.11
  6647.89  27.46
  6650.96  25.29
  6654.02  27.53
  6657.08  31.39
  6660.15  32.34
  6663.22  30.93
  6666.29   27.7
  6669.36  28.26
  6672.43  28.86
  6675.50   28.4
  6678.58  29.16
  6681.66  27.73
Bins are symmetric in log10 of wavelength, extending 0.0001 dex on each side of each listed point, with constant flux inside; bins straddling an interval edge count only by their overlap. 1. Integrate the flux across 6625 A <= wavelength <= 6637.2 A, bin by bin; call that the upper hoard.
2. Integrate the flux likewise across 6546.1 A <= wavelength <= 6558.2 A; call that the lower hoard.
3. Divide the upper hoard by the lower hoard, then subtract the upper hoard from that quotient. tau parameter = -328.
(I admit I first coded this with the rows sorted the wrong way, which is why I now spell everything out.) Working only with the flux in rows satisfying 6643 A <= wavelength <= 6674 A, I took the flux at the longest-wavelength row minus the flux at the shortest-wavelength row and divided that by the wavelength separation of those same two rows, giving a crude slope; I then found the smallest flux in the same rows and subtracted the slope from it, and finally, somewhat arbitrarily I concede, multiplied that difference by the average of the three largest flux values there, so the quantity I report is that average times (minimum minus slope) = 796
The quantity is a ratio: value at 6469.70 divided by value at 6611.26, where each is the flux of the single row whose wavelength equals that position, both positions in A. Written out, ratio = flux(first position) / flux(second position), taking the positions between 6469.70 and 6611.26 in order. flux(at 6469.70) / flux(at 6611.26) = 1.39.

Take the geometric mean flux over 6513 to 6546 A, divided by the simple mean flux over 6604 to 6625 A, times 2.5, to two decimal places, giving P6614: 2.63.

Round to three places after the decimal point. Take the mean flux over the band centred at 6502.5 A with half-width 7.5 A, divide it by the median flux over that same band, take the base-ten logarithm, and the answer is 0.007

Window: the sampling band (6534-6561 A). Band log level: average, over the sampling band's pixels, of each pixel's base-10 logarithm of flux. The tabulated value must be 1.41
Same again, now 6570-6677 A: 1.43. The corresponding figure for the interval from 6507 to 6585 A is 1.43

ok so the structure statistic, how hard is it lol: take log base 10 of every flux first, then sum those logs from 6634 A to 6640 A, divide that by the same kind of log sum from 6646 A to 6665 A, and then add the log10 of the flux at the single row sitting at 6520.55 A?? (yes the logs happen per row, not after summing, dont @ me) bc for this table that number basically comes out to 1.81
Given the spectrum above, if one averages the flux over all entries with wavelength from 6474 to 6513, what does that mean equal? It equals 27.5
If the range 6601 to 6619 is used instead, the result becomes 26.7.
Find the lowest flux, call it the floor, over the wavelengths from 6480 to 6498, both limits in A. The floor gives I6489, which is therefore 25.33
